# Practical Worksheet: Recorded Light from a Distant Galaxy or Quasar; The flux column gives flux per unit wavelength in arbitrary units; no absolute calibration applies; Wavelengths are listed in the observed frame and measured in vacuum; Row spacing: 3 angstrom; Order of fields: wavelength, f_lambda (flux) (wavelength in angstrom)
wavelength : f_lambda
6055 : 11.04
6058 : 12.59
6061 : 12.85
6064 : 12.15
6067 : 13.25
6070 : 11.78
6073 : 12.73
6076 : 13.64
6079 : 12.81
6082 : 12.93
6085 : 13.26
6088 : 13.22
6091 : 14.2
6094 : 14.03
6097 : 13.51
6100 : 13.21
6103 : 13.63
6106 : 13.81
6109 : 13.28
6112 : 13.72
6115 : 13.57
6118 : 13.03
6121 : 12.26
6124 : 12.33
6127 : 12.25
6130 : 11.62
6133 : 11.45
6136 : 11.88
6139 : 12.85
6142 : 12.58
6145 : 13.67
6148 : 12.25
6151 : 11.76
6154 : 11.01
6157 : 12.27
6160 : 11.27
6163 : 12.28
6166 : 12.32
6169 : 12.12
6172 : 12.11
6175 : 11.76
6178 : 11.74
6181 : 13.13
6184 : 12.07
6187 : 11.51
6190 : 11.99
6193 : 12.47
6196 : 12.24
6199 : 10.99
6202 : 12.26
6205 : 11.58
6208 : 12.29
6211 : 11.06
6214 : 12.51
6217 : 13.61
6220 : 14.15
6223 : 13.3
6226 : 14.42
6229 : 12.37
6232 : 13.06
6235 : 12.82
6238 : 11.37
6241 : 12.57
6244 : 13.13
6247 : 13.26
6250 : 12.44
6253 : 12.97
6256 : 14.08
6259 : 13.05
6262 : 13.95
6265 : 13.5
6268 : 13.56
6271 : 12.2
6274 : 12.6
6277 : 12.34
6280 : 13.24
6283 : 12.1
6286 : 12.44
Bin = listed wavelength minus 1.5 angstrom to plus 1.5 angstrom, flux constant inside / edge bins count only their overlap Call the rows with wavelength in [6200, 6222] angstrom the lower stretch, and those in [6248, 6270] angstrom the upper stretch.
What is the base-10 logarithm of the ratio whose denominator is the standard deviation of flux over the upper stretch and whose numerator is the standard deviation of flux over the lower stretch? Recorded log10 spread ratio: 0.27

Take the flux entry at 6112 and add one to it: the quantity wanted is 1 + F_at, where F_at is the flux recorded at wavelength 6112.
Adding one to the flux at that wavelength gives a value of 14.7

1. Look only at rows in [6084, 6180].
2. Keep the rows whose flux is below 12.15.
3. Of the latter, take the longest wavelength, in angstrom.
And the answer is 6178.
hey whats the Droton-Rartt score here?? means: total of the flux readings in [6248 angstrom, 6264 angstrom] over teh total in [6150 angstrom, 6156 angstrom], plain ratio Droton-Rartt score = 2.9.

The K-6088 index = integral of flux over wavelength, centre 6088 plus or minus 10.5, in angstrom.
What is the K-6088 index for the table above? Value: 282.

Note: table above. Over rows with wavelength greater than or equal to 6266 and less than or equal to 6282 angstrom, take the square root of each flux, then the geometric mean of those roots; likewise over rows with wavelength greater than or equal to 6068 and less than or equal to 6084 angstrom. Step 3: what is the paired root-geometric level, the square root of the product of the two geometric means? 3.57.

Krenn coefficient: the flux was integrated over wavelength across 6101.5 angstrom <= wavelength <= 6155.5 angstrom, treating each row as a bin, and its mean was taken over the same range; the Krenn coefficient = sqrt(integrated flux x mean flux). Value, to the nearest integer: 93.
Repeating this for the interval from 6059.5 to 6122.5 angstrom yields 105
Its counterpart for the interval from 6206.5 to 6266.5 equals 101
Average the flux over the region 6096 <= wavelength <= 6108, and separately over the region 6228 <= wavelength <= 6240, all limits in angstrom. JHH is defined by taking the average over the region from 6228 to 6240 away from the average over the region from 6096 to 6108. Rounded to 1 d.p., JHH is 1.1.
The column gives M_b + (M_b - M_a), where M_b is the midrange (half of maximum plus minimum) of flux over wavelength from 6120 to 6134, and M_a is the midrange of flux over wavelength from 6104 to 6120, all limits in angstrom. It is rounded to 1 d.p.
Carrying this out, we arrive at 10.4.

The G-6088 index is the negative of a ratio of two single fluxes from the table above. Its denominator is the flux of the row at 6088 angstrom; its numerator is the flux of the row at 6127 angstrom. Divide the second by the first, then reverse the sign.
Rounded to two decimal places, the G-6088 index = -0.93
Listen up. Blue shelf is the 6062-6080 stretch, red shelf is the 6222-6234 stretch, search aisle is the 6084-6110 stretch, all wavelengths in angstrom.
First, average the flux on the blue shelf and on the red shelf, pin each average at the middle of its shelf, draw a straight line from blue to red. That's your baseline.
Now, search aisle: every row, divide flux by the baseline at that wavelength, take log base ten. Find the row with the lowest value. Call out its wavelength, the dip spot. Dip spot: 6100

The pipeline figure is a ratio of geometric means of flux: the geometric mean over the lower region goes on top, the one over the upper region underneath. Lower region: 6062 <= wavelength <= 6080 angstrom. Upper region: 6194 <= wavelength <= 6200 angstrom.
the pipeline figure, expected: 1.10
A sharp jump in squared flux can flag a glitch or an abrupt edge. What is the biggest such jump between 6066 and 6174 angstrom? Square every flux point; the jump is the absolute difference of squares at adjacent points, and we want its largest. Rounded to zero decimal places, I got 37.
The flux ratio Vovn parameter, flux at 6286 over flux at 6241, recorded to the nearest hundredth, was 0.99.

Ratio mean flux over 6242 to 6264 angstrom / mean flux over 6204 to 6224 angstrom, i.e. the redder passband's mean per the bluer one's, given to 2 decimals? 1.05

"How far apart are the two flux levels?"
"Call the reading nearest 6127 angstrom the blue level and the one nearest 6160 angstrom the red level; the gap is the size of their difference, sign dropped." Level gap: 1.0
